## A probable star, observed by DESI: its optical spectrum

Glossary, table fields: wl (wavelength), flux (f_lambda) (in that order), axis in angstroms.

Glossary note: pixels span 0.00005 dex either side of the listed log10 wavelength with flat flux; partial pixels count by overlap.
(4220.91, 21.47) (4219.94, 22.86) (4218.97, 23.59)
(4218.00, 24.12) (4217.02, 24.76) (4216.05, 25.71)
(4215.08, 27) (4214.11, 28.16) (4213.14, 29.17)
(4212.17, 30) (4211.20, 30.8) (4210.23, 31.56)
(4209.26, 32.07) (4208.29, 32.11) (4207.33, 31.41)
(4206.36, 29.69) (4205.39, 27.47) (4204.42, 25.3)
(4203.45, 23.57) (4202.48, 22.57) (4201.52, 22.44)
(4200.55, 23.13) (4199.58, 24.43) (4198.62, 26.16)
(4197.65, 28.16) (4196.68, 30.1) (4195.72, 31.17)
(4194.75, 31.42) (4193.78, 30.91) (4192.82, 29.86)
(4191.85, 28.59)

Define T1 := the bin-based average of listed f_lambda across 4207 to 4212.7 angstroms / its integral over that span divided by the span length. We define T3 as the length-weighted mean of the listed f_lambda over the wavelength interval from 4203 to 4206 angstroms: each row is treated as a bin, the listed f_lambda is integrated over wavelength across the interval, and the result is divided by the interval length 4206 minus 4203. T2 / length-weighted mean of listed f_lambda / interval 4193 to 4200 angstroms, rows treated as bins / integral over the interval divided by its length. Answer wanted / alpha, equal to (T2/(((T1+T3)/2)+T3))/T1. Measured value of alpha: 0.0171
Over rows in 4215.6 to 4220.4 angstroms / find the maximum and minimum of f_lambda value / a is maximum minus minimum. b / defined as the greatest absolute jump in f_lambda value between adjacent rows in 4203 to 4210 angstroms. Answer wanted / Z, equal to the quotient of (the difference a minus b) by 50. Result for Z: 0.013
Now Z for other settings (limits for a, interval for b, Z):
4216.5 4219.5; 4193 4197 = 0.002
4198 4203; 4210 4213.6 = 0.058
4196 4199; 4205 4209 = 0.034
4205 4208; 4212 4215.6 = 0.056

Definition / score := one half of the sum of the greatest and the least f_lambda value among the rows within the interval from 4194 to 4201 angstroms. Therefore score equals 27.3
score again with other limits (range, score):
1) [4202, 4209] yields 27.3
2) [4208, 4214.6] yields 30.1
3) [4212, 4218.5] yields 27.1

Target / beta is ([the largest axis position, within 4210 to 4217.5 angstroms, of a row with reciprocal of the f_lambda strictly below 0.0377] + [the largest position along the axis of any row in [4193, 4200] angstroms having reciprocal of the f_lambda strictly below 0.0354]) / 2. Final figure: 4205.9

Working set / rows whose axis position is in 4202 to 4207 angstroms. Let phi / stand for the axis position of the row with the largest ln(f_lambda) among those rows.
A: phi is 4206.36 angstroms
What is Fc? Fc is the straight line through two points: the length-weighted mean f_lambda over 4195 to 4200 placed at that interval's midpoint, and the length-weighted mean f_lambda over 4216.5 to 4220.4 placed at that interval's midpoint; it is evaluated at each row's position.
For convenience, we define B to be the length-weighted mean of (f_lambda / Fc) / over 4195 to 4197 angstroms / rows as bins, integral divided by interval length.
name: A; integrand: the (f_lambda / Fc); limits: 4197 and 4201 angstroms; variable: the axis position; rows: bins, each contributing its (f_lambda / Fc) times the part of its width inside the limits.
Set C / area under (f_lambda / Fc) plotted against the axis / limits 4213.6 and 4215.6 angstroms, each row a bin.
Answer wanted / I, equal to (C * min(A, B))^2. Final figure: 6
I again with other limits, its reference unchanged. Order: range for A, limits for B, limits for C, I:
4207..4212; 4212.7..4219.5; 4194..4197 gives 12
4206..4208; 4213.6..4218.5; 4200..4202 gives 3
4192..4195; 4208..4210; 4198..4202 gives 19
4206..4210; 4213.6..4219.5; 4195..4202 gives 49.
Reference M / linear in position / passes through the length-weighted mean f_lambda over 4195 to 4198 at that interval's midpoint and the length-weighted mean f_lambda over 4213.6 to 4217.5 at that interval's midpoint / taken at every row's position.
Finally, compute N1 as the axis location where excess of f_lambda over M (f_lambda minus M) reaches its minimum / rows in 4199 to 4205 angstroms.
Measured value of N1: 4201.52 angstroms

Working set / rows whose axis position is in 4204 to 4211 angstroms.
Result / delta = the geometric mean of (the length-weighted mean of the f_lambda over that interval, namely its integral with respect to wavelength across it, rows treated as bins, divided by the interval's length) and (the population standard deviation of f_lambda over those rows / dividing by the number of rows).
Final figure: 8.6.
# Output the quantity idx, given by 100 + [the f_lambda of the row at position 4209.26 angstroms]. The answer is 132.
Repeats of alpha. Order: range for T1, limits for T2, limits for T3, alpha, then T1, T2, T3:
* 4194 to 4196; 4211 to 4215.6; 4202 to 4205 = 0.0181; 31.1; 28.9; 23.9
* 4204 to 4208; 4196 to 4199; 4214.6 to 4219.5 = 0.0191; 28.7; 28.4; 25.0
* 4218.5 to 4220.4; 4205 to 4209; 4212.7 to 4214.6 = 0.0239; 23.2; 30.4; 28.7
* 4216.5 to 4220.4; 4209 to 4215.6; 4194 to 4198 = 0.0218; 23.8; 29.7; 30.3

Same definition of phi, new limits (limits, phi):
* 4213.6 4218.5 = 4214.11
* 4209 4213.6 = 4209.26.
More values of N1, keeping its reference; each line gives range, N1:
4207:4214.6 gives 4214.11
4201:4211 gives 4201.52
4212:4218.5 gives 4218.00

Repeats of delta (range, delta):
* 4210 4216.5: 7.5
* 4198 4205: 5.6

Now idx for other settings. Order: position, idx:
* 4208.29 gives 132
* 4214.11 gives 128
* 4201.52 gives 122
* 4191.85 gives 129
